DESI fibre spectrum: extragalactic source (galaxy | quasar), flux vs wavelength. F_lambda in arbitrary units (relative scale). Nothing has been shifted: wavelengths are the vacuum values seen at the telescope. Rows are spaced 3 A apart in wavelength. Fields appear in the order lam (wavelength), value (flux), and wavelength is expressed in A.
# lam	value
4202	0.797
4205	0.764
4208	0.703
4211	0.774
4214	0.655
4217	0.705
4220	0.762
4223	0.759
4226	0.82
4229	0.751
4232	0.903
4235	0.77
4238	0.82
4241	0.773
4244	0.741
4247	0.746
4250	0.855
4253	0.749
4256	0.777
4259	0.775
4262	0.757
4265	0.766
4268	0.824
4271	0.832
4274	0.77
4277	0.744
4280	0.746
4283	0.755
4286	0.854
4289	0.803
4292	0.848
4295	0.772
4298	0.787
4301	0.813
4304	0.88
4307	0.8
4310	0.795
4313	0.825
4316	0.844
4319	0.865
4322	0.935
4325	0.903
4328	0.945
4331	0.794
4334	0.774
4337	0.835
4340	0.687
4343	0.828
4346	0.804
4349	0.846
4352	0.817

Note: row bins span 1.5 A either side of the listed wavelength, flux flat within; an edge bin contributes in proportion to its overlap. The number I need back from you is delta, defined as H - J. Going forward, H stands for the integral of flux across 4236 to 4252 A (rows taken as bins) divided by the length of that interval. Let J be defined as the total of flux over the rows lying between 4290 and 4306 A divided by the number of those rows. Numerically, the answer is -0.035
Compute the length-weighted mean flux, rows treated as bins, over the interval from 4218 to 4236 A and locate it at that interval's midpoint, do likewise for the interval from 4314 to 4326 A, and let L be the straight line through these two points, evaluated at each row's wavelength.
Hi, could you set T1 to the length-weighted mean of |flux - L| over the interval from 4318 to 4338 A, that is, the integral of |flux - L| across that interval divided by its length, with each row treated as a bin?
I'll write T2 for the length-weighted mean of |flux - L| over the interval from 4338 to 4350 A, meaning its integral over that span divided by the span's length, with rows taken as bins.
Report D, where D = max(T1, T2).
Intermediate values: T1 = 0.062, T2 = 0.116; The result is 0.116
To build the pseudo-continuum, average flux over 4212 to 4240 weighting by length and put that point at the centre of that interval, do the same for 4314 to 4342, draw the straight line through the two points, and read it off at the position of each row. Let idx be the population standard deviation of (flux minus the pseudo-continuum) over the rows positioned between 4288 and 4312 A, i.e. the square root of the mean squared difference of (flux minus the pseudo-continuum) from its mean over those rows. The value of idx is 0.033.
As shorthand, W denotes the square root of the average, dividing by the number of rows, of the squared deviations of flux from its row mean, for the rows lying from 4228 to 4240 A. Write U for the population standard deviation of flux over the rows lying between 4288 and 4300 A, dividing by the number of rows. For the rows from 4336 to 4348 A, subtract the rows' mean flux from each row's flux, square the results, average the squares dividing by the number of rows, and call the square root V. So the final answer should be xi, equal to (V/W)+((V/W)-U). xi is 2.0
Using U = 0.028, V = 0.060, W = 0.06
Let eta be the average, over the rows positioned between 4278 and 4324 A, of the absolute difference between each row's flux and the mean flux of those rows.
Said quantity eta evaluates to 0.040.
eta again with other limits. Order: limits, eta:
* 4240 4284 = 0.026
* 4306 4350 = 0.047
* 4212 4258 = 0.042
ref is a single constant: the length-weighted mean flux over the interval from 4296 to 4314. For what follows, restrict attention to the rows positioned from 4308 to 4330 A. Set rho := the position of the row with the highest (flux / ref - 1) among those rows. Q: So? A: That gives 4328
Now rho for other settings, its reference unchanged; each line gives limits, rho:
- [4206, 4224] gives 4211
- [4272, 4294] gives 4286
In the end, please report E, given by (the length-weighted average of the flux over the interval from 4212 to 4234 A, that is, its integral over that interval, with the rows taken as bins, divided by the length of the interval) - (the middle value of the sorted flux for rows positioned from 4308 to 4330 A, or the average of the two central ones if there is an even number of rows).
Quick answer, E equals -0.10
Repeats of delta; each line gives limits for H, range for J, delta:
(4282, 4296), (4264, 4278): 0.022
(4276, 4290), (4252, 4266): 0.016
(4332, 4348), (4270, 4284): 0.018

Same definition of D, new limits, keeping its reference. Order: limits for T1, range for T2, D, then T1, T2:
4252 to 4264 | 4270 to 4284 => 0.074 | 0.058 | 0.074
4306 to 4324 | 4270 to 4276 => 0.049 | 0.049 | 0.044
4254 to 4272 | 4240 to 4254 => 0.056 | 0.041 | 0.056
